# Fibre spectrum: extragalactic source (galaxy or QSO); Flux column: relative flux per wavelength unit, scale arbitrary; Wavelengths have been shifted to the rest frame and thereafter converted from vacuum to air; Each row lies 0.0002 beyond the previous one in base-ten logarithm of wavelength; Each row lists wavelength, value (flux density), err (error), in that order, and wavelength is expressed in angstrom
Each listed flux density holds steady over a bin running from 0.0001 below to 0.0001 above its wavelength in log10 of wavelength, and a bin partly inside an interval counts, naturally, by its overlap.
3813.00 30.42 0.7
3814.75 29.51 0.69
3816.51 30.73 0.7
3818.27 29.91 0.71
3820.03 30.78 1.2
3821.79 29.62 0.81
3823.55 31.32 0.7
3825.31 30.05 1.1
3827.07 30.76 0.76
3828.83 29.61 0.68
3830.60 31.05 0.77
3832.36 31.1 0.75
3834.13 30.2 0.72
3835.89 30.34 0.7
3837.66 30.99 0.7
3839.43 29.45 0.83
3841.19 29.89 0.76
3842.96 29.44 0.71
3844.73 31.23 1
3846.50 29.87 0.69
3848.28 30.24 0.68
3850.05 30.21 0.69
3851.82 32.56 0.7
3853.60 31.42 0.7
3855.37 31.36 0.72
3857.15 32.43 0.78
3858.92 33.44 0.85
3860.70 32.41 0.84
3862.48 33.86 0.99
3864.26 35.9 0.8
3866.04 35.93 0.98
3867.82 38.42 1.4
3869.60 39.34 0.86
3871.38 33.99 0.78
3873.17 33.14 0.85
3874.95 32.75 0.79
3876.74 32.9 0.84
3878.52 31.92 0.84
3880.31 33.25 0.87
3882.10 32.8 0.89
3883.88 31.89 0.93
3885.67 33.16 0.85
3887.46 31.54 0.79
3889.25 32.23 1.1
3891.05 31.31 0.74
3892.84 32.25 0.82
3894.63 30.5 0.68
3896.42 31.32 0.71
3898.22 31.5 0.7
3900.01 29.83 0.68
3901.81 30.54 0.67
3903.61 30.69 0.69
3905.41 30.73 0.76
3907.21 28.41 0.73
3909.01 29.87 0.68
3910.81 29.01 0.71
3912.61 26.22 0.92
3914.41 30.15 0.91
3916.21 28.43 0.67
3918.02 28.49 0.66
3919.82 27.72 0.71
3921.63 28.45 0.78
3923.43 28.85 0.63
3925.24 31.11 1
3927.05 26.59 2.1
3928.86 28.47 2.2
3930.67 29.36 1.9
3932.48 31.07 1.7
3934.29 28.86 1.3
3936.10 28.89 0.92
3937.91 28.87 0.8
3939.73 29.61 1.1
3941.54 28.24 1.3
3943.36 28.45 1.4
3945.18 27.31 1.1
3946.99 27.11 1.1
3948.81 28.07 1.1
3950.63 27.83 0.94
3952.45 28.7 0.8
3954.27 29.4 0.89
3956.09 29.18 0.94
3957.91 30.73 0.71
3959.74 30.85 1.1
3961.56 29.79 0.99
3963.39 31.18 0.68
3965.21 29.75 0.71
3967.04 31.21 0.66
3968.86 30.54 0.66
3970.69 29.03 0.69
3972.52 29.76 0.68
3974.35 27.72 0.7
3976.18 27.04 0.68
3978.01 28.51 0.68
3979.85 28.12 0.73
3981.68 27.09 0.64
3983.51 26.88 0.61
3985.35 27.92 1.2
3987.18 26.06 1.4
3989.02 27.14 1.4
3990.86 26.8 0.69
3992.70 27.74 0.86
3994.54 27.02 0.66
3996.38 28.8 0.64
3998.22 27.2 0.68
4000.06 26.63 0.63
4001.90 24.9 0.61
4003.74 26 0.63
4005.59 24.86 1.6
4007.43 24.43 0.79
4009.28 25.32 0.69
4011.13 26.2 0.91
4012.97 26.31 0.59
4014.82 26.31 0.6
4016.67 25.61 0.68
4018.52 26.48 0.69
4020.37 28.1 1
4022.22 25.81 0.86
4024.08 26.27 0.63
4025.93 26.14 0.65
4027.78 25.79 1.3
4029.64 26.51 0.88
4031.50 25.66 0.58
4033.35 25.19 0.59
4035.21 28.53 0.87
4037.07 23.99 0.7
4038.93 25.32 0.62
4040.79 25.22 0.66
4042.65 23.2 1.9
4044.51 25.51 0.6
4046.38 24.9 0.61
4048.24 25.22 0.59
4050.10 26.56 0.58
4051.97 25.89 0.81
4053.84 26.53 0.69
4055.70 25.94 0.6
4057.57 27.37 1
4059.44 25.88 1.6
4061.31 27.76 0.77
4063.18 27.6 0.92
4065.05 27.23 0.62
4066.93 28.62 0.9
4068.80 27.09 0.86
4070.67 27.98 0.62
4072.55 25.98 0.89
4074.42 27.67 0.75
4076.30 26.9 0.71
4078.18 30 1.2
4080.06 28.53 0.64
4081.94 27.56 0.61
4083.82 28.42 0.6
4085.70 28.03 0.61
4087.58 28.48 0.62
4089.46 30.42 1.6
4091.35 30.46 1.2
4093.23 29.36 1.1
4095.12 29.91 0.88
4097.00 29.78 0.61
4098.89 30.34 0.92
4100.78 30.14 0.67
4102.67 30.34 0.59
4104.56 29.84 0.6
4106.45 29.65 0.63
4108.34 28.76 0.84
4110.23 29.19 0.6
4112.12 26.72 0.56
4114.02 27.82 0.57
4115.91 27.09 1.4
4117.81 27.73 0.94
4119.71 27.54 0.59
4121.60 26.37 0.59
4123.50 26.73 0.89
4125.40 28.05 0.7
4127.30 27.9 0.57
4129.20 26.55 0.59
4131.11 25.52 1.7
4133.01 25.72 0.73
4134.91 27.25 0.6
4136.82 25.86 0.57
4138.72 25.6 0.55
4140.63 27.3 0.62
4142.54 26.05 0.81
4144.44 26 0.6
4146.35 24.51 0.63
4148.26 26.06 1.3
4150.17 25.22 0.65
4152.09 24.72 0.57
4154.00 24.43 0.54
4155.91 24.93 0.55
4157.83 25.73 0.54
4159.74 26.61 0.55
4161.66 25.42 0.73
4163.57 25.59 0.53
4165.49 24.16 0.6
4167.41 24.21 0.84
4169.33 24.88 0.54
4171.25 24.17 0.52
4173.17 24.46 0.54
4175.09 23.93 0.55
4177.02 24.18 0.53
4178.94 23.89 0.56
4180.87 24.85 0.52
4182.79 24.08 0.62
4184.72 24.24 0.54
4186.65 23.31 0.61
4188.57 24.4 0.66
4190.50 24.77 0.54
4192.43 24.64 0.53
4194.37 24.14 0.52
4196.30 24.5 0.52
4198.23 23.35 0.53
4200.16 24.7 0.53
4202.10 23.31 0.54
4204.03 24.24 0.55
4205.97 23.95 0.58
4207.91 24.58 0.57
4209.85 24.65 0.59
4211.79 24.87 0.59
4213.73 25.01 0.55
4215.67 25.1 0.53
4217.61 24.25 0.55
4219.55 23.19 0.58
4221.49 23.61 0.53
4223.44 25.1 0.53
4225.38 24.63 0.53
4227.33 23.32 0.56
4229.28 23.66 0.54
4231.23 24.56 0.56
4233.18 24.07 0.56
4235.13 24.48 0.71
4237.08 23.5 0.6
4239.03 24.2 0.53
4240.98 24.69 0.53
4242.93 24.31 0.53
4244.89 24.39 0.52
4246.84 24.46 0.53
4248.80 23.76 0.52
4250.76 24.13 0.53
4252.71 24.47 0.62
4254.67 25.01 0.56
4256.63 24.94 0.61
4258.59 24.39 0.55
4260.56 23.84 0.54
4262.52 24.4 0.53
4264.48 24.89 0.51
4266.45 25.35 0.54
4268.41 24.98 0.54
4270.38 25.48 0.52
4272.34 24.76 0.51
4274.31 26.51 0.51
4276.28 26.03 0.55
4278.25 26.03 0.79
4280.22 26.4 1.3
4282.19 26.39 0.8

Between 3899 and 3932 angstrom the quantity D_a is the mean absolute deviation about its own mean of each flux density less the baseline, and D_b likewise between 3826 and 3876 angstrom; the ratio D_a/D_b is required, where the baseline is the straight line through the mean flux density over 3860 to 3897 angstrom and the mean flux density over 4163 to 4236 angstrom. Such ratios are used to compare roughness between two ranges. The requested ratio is 0.43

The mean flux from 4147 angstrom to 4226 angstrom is 24.5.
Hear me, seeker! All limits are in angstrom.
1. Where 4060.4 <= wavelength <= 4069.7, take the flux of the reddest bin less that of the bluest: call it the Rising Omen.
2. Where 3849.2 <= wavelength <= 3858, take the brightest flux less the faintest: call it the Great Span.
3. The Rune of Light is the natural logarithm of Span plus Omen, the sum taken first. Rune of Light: 0.52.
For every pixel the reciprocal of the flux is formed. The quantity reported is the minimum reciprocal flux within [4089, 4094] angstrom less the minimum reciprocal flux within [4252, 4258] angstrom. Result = -0.0072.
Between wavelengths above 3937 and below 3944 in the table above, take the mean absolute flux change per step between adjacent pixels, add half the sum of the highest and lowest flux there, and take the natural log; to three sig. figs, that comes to 3.39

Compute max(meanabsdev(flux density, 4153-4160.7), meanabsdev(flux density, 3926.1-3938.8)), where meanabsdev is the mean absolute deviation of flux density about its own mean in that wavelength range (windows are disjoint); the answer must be 0.77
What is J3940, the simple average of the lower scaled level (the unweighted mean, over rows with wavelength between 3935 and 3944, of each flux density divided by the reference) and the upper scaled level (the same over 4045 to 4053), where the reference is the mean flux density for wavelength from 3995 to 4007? 1.03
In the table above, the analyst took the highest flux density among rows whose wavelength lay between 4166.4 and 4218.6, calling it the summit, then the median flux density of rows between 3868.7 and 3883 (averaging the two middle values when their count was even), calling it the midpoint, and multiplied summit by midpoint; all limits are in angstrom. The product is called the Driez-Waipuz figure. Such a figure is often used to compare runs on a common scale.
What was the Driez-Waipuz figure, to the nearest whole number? 829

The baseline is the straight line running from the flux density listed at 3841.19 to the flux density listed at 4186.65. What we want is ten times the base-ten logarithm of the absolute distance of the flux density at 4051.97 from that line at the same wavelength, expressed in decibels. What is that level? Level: -18.3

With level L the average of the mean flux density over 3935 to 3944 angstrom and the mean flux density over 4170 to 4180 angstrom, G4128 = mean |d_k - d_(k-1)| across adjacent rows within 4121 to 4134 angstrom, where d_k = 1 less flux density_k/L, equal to 0.028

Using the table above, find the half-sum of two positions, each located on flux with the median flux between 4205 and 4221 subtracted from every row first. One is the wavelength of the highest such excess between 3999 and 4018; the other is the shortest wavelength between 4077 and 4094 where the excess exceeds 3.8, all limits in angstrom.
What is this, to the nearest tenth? 4039.1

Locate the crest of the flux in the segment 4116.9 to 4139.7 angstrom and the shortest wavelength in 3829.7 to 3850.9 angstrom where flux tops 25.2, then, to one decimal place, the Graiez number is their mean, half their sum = 3978.0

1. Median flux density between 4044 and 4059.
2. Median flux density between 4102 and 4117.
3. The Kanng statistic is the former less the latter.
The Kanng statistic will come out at -3.1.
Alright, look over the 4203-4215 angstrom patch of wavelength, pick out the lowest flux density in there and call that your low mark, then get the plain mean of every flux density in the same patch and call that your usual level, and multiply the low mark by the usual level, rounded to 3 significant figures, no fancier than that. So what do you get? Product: 588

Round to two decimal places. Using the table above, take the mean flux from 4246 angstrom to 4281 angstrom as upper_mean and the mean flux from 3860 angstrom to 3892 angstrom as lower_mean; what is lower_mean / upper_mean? 1.35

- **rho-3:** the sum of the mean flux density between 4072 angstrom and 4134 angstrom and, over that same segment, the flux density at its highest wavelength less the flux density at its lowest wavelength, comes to 28.0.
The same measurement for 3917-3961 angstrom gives 31.2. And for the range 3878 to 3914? 25.2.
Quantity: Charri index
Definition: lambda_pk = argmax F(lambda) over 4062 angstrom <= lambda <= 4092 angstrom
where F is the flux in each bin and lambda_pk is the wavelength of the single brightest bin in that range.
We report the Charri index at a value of 4091.35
